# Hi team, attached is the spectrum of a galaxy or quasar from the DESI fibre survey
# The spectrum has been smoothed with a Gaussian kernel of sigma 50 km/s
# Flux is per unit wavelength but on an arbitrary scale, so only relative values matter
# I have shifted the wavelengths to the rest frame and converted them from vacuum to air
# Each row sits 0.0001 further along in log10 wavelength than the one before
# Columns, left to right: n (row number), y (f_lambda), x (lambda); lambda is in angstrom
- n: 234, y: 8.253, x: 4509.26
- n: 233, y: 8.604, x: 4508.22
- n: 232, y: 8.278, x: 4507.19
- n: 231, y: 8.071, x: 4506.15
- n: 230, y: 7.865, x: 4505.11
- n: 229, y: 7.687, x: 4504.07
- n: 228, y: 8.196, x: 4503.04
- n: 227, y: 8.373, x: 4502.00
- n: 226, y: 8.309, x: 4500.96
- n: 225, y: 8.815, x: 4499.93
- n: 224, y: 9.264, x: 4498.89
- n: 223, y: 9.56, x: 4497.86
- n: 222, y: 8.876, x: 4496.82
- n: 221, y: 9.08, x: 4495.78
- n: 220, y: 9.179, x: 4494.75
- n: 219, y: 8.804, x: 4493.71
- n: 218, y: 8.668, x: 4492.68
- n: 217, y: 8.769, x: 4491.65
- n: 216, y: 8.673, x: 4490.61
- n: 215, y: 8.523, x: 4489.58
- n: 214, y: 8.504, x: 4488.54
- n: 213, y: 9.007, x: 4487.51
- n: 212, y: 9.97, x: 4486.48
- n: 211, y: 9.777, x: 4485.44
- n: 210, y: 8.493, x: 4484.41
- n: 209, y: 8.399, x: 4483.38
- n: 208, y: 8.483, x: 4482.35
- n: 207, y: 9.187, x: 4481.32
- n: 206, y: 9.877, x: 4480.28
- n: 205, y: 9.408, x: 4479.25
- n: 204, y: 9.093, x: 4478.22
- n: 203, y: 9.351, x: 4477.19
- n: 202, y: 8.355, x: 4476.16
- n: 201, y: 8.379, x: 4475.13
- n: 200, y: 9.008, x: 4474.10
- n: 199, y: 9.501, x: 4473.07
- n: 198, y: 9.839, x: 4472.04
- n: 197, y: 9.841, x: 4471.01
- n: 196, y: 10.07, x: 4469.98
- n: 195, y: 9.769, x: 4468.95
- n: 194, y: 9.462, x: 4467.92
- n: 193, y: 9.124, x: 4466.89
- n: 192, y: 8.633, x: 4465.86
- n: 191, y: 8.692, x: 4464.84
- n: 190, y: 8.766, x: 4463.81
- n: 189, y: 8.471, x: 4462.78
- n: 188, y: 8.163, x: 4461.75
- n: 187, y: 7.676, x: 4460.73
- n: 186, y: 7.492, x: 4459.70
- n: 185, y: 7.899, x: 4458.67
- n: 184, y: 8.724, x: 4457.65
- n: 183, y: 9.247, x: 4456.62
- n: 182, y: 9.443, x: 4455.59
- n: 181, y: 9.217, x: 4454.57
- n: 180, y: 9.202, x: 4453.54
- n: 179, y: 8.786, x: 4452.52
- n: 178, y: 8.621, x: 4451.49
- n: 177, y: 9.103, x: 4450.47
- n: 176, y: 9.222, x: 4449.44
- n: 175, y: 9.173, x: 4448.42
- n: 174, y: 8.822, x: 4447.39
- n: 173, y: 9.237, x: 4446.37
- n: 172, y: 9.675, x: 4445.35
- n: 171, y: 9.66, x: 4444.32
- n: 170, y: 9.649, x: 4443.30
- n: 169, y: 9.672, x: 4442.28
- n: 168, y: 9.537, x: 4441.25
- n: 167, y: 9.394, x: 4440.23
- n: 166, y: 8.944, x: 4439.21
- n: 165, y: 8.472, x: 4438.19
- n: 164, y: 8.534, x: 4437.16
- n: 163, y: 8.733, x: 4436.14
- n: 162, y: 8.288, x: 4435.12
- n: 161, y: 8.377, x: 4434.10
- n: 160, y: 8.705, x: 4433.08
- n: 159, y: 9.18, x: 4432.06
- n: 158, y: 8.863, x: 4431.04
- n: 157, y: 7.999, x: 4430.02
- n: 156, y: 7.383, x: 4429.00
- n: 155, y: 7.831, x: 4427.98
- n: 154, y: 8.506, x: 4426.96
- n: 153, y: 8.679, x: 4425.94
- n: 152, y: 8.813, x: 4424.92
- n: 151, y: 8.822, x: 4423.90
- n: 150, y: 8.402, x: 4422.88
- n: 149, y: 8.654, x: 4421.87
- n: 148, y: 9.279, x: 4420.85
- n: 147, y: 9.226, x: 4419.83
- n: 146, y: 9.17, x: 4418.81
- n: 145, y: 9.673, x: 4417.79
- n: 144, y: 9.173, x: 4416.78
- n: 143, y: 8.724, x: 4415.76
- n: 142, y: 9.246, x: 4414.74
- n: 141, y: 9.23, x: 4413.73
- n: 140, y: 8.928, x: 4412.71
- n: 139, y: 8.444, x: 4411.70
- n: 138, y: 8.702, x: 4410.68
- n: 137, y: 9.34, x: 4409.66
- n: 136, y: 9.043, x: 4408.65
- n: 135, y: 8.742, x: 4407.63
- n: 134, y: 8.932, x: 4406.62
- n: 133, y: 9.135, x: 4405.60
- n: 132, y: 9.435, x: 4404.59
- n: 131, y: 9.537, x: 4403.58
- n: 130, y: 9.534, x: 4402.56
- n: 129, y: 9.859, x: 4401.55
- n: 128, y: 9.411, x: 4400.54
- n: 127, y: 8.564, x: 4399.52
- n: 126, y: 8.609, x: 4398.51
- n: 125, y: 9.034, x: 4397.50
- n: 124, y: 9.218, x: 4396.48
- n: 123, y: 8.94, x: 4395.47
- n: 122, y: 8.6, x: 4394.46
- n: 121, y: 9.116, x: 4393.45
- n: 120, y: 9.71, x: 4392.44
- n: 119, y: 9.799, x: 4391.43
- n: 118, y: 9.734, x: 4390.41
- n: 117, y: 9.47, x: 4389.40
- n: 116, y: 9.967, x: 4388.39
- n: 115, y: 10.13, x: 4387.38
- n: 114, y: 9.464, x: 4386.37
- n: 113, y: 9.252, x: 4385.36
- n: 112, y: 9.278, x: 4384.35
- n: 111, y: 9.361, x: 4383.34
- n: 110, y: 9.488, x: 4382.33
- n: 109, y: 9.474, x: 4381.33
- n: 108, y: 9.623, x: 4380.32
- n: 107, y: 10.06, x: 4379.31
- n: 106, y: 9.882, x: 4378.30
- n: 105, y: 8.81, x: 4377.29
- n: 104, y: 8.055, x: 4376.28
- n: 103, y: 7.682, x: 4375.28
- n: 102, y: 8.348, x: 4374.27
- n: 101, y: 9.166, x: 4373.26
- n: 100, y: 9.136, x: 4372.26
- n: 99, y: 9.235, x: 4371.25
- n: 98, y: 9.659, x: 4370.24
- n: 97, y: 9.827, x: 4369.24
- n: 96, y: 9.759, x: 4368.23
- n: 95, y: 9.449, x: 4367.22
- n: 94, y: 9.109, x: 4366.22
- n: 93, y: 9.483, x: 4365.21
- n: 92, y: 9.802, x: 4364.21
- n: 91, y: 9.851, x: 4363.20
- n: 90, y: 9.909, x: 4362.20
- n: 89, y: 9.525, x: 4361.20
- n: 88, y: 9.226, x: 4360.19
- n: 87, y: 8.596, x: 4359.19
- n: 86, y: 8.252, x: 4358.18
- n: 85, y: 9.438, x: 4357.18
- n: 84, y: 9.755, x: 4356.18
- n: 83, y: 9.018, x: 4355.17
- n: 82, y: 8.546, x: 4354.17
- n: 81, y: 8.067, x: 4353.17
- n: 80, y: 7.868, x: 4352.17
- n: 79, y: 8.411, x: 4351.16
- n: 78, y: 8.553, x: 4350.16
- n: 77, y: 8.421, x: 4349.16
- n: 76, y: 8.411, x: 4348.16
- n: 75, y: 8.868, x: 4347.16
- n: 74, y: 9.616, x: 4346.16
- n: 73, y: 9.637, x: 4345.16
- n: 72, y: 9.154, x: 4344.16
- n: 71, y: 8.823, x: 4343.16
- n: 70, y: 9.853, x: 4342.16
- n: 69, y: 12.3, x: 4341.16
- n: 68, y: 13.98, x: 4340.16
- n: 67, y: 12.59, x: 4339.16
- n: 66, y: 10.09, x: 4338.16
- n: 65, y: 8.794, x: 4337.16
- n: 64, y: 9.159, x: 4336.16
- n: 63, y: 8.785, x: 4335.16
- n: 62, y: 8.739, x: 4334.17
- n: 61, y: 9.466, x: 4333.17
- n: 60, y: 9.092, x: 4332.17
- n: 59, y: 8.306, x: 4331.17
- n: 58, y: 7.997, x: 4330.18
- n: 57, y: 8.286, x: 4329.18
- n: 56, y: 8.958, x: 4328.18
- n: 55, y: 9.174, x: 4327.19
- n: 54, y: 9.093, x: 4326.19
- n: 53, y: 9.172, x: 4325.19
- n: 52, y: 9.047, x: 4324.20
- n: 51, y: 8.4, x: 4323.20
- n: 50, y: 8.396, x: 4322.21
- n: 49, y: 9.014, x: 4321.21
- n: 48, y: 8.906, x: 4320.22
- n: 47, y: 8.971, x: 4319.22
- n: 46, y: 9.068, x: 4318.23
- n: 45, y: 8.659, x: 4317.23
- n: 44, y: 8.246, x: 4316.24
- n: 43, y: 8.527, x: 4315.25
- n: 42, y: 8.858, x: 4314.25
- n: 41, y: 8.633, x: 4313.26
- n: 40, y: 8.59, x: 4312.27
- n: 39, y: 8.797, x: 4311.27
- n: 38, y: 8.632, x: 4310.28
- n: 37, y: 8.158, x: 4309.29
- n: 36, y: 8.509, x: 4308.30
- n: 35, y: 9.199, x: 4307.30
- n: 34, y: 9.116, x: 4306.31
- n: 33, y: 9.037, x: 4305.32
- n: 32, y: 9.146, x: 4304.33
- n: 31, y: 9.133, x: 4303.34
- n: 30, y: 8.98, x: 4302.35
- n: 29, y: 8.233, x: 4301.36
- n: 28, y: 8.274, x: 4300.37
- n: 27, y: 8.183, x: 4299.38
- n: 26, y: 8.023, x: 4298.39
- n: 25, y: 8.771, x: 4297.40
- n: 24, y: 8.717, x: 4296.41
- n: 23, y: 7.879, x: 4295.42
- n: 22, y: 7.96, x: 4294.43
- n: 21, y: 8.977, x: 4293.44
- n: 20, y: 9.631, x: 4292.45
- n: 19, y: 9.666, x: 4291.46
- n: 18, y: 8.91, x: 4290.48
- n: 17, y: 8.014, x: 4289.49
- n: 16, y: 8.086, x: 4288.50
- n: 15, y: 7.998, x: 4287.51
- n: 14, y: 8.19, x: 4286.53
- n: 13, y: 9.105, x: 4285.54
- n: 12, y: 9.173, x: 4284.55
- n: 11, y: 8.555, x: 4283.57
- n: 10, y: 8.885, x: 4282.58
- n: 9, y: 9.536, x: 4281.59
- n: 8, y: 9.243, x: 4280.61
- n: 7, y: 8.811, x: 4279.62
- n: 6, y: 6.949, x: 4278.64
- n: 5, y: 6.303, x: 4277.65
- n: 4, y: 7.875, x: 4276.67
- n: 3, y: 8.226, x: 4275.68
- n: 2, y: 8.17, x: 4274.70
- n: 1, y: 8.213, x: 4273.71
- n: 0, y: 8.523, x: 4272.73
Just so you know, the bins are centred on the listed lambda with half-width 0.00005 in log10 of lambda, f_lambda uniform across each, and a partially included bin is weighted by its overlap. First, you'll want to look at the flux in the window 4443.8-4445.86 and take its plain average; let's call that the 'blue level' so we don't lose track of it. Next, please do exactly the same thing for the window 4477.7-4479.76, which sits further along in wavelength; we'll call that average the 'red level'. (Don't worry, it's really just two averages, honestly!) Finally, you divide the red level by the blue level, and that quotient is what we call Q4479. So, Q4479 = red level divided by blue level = 0.96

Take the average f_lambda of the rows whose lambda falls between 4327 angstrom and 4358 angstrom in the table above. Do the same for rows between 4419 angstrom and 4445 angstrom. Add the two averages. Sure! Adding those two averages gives 18.1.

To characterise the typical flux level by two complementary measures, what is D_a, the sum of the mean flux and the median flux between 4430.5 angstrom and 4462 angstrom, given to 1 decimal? 17.8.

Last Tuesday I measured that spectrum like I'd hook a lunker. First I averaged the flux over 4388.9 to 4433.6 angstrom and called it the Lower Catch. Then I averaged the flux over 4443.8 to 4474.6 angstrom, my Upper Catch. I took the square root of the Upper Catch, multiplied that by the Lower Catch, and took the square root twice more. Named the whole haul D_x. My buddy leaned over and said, 2.28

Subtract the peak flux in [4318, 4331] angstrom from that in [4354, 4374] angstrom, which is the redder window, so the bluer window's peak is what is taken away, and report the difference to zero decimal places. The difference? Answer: 1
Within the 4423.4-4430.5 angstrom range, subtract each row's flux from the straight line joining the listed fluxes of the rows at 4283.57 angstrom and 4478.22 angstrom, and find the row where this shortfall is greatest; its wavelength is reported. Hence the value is 4429.00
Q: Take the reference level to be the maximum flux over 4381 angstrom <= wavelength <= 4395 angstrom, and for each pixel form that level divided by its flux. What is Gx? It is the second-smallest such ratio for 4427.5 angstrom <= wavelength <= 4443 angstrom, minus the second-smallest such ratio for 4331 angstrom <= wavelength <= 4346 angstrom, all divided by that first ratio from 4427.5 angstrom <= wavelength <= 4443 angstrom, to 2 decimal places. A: 0.24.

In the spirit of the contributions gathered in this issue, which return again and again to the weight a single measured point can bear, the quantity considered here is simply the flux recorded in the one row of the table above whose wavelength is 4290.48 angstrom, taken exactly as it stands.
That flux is 8.91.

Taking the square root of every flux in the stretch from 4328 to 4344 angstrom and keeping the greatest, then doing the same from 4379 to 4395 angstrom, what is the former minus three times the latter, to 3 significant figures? -5.81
